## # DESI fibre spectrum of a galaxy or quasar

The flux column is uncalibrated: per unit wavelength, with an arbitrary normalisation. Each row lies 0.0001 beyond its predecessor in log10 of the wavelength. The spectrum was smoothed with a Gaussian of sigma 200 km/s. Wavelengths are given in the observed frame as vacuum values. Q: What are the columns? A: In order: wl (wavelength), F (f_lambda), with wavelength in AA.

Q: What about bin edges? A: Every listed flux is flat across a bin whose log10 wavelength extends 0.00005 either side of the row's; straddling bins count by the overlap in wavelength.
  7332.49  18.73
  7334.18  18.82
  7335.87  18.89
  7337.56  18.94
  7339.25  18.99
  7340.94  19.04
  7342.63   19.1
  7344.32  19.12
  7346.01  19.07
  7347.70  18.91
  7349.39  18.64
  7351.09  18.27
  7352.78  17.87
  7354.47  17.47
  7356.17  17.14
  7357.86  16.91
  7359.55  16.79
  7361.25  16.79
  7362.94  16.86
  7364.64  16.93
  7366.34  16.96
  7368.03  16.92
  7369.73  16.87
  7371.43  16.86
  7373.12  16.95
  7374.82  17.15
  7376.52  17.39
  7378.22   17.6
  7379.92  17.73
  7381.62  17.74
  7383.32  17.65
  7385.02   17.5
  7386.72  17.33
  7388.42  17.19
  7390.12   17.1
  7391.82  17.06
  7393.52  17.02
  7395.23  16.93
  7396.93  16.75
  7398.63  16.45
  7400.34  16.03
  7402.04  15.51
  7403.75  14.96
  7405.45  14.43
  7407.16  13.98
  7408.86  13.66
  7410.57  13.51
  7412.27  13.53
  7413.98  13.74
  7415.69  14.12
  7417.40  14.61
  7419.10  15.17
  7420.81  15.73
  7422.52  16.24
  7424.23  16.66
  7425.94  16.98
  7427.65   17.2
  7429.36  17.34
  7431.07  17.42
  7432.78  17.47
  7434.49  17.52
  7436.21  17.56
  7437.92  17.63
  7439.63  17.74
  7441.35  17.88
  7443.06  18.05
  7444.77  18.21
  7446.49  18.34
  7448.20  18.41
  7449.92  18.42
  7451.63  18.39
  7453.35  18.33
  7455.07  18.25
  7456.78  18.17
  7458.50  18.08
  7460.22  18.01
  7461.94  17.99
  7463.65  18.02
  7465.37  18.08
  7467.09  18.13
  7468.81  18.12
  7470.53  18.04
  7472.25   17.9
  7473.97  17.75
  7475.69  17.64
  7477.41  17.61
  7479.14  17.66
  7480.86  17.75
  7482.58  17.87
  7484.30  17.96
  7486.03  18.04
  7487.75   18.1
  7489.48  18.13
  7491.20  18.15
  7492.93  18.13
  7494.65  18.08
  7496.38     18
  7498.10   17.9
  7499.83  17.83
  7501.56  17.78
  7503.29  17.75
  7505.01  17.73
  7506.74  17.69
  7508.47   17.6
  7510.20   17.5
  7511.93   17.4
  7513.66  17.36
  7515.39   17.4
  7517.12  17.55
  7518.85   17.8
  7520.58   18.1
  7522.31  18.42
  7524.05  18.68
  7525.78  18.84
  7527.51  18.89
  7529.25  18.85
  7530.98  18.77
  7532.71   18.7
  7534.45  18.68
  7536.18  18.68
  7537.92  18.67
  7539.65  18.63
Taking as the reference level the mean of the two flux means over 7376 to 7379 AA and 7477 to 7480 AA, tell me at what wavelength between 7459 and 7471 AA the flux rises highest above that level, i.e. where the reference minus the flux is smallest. 7467.09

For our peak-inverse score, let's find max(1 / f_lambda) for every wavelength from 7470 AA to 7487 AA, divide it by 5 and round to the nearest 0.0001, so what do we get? 0.0114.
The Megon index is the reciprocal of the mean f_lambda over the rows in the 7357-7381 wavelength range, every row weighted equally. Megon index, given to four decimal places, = 0.0586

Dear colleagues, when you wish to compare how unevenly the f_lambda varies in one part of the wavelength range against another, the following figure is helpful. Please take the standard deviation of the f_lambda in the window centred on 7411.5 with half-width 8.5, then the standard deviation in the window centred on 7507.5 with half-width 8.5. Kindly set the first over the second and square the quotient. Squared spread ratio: 11.5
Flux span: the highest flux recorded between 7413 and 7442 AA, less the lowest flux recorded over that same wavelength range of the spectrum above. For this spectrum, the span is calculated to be 4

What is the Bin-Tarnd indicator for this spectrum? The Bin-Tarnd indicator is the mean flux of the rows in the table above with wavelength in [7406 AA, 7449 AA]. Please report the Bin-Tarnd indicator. 16.3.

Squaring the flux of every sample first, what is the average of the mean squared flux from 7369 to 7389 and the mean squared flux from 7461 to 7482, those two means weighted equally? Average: 310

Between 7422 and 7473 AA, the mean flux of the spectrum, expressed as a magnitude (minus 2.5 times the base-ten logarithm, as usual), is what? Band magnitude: -3.13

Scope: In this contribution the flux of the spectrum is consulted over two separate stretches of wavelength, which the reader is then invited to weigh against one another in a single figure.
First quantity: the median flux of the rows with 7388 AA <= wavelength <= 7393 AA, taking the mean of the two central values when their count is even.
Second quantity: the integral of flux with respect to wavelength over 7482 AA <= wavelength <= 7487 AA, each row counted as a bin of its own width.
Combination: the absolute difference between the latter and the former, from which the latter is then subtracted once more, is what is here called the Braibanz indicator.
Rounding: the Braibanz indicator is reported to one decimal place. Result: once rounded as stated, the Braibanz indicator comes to -17.1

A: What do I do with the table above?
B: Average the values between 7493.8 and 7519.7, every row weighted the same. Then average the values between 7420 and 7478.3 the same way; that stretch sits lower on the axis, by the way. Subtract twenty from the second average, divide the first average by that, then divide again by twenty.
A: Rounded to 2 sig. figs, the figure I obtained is -0.39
